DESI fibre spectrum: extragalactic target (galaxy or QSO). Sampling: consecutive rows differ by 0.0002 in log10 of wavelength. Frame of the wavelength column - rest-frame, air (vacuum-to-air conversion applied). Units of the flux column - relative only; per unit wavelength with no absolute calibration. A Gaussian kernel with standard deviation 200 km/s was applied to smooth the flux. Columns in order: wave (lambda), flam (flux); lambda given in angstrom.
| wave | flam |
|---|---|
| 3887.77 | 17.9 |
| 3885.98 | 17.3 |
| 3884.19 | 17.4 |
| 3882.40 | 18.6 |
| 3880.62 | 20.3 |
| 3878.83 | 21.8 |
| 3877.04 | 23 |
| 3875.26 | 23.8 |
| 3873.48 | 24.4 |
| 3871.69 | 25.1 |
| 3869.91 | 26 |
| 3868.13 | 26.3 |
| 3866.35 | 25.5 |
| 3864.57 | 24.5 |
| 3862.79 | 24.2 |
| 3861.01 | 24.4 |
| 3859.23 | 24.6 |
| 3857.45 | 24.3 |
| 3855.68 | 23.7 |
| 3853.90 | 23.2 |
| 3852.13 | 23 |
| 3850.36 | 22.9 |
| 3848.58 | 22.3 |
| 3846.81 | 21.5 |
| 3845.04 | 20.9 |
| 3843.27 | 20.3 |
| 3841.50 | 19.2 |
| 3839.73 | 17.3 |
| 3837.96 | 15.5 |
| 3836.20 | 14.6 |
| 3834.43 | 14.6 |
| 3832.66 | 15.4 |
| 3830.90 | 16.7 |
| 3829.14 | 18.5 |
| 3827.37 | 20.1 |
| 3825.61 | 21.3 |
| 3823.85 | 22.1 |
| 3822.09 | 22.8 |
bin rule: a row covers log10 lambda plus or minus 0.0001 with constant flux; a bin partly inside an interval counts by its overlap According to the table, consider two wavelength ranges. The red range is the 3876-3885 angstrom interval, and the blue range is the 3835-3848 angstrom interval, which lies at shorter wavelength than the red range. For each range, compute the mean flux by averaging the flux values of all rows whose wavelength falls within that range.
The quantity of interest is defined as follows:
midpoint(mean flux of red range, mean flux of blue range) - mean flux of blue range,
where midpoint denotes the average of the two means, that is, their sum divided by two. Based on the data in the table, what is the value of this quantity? 0.9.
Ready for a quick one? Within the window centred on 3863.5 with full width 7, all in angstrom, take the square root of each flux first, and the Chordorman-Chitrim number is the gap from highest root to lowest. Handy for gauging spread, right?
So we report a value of 0.13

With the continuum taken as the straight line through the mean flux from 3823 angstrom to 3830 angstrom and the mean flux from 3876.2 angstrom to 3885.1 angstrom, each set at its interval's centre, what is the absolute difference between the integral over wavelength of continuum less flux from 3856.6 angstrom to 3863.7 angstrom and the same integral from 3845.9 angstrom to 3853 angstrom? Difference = 14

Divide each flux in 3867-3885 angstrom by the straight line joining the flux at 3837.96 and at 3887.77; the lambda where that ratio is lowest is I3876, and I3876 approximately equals 3884.19 angstrom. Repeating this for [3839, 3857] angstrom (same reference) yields 3839.73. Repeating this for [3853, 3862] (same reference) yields 3853.90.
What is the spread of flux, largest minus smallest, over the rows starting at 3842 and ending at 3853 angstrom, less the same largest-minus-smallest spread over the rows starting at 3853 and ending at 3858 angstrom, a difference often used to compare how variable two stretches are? 1.6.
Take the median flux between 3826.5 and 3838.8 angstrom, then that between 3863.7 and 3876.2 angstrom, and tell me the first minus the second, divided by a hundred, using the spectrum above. -0.10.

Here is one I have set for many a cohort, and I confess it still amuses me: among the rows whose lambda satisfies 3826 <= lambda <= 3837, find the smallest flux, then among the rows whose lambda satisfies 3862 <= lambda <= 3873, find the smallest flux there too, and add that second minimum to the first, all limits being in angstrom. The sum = 38.8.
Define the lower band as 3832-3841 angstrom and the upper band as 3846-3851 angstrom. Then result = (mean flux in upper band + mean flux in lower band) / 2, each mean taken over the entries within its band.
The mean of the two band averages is 18.9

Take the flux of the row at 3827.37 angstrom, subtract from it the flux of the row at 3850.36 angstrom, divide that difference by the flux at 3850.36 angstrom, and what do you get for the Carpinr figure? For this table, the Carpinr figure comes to -0.12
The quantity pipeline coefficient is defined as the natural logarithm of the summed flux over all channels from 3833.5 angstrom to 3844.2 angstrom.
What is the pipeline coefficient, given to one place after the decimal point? 4.6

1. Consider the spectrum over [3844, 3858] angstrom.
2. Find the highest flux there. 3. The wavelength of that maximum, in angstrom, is 3857.45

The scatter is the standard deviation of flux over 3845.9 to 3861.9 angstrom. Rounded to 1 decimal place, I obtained 1.0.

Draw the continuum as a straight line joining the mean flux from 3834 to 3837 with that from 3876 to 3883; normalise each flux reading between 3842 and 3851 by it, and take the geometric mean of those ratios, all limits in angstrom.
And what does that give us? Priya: 1.33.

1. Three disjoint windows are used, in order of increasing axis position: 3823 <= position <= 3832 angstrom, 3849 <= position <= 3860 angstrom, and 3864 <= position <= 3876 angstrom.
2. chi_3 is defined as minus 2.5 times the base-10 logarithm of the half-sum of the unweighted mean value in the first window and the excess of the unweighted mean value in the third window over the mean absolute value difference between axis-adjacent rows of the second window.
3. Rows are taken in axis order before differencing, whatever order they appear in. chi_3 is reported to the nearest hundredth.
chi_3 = -3.37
